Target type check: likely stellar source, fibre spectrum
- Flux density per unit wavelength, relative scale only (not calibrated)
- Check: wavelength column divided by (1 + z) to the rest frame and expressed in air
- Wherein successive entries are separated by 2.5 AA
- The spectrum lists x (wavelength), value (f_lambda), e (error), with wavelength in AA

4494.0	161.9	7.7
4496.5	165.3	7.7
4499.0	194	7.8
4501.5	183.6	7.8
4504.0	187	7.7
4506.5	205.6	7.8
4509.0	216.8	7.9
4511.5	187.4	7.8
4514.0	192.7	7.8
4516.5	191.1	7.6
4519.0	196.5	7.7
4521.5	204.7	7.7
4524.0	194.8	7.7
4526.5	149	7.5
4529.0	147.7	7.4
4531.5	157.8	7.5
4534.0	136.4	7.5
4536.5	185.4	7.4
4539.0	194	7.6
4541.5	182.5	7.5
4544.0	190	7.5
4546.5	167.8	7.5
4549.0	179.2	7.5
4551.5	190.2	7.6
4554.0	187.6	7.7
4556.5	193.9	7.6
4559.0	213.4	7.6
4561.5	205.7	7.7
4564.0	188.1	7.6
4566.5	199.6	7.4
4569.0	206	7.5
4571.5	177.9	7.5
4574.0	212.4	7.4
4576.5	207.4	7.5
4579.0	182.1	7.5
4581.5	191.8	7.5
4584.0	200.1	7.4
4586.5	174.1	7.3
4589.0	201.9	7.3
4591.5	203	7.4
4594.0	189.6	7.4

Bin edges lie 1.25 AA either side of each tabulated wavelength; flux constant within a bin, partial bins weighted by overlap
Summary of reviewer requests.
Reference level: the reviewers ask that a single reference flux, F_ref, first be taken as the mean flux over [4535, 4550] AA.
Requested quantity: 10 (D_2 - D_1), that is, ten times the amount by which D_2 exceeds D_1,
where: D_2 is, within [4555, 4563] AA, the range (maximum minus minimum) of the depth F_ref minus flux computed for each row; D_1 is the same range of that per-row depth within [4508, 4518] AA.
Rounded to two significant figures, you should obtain -99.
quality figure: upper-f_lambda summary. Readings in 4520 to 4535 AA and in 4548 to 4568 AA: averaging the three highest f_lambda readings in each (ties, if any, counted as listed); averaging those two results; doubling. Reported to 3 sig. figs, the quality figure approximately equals 392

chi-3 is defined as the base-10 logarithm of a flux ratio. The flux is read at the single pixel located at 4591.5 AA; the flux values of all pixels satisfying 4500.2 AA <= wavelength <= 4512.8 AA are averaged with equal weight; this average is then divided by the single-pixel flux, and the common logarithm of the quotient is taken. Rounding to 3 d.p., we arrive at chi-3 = -0.015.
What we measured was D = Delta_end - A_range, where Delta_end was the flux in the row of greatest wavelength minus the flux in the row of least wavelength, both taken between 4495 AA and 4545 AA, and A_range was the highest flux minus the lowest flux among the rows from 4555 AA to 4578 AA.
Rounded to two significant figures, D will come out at -11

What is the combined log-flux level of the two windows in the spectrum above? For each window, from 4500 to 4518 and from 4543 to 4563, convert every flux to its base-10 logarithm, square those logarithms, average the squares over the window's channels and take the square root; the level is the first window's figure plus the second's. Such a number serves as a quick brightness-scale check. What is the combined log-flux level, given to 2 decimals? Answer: 4.57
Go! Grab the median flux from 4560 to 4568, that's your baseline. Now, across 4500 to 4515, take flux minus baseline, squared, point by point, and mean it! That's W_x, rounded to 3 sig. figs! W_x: 157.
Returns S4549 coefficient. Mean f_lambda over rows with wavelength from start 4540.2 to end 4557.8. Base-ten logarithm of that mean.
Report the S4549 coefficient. 2.27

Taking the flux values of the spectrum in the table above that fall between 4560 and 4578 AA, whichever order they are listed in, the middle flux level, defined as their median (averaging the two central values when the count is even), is 206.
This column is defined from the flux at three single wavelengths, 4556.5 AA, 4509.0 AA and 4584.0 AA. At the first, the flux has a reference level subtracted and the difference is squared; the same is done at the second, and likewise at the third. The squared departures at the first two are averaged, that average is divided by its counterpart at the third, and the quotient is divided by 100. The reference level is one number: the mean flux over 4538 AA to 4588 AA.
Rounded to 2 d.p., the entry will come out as 0.05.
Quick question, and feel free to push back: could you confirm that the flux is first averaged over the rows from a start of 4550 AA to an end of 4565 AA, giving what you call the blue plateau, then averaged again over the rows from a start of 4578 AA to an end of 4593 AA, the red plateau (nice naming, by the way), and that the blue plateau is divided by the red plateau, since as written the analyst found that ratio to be 1.02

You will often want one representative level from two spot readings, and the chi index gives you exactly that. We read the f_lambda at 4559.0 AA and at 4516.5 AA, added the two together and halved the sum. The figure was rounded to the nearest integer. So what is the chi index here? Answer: 202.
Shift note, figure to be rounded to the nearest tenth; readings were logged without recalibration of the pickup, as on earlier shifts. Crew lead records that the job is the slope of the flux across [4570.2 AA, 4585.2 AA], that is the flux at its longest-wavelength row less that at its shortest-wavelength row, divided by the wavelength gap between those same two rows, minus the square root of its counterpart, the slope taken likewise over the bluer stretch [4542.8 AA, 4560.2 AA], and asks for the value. 0.5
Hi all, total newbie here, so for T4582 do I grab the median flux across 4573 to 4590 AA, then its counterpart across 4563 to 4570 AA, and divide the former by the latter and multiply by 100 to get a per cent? 100.3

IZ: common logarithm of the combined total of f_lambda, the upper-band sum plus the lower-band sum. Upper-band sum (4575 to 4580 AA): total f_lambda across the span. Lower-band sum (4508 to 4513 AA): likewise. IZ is 2.90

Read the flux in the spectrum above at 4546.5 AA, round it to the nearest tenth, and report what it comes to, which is 167.8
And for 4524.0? 194.8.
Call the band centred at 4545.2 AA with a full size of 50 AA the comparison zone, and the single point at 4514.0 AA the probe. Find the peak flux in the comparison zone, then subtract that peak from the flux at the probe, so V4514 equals -21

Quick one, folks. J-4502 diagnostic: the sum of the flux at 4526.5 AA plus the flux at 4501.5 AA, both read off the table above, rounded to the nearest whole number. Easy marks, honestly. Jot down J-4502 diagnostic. 333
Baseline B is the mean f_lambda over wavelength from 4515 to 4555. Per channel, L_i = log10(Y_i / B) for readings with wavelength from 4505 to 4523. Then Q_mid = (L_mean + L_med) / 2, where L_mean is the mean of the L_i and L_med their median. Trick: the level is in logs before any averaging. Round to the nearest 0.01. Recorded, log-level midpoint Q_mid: 0.04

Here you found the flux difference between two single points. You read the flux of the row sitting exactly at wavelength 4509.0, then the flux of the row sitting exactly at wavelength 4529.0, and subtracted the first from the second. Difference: -69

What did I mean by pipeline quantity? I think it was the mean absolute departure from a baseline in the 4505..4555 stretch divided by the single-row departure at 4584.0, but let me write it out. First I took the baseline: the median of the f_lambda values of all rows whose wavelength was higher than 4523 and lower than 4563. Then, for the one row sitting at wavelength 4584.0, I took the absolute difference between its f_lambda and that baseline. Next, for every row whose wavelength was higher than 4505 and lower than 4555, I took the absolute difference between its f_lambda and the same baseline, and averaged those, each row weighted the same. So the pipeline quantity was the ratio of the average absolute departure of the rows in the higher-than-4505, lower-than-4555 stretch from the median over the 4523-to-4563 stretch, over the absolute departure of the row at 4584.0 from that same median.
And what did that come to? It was 1.1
